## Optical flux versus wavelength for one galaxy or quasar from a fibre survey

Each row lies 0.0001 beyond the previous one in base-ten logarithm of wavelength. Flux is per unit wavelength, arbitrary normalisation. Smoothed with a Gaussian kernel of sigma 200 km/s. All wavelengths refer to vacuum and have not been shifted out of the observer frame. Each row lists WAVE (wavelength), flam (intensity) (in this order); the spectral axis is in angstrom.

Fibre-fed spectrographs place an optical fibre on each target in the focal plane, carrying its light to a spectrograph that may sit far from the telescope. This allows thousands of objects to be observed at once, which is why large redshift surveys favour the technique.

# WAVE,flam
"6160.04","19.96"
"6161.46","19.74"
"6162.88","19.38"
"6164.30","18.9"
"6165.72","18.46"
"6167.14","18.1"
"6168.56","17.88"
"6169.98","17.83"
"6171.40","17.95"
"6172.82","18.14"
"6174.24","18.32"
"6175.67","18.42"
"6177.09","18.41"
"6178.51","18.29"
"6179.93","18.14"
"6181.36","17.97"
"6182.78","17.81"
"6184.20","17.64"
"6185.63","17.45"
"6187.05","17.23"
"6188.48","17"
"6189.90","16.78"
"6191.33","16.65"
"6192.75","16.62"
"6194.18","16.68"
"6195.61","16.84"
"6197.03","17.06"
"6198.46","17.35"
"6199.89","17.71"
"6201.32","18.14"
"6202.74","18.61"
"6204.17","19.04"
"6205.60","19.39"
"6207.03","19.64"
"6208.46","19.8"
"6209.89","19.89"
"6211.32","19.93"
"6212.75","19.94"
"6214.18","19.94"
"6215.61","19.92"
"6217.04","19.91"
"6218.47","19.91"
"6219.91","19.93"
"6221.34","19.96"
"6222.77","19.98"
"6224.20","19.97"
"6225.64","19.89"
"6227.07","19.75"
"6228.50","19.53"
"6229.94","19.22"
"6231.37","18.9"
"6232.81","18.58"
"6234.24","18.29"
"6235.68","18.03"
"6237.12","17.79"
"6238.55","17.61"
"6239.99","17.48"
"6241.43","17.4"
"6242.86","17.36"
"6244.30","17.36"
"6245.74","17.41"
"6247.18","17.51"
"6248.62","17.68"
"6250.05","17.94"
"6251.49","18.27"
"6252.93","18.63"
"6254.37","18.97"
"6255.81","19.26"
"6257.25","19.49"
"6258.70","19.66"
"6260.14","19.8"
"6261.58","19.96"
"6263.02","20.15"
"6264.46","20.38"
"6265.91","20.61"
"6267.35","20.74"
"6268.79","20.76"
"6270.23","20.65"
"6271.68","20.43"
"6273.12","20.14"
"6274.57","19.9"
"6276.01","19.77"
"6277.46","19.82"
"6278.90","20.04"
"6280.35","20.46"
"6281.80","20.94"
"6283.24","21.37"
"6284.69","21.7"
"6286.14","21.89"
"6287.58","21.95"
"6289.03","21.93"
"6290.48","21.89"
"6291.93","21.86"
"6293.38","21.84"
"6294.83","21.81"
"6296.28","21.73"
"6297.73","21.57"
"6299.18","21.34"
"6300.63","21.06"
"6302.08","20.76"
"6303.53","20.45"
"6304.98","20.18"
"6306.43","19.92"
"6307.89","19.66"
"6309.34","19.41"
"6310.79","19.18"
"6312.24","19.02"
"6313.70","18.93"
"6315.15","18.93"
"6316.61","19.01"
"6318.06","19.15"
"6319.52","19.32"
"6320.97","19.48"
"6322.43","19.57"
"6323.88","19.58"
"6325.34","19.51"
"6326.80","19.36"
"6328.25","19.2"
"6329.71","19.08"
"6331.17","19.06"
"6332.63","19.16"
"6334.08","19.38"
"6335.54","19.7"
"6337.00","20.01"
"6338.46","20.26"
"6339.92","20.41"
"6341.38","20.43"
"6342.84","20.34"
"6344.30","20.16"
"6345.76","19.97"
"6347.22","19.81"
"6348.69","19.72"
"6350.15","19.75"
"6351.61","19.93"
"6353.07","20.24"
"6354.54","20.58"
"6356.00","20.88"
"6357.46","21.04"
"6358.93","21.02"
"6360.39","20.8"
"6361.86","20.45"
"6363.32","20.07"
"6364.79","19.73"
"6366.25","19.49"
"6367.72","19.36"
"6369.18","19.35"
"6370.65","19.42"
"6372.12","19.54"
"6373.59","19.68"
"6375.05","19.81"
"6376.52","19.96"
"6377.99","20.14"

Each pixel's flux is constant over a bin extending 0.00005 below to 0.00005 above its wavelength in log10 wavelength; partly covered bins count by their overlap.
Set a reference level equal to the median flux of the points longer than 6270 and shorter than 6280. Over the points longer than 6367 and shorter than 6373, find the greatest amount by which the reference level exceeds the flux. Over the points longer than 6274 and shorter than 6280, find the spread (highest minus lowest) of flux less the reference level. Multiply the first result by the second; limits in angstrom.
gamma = 0.2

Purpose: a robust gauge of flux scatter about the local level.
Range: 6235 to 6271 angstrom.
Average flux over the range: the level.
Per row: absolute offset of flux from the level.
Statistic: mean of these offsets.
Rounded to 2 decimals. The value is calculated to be 1.15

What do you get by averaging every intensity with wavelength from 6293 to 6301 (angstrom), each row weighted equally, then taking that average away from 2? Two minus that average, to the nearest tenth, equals -19.6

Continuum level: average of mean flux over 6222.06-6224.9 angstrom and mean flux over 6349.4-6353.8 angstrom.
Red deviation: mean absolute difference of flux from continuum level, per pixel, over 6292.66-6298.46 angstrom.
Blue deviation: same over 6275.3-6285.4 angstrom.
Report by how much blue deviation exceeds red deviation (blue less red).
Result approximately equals -1.0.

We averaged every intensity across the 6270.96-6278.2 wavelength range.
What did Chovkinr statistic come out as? 20.0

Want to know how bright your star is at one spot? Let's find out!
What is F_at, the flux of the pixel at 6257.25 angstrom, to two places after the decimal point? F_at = 19.49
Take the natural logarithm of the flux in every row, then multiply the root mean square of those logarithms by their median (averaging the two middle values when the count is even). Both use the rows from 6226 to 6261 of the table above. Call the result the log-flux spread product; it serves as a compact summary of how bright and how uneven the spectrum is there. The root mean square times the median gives 8.5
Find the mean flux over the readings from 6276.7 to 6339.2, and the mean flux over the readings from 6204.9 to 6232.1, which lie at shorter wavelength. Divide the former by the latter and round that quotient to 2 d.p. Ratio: 1.02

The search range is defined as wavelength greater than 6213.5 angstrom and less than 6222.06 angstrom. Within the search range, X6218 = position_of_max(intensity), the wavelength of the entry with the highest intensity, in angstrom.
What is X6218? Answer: 6221.34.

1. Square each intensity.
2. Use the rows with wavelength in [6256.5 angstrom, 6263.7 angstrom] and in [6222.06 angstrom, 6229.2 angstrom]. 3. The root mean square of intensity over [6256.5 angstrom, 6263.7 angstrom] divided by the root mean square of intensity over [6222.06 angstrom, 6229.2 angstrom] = 1.00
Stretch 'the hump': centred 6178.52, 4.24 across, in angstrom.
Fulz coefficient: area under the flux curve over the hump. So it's 78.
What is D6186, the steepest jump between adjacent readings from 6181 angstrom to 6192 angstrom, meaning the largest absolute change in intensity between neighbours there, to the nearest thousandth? 0.230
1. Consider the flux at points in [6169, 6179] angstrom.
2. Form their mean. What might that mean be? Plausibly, 18.2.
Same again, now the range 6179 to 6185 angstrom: 17.9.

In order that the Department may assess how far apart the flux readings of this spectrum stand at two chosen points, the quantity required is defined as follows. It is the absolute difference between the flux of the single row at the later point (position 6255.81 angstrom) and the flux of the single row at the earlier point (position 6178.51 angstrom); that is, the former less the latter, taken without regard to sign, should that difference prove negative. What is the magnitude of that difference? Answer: 1.0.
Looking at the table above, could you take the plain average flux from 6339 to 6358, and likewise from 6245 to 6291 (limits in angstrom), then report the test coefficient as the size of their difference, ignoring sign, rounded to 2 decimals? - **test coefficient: 0.25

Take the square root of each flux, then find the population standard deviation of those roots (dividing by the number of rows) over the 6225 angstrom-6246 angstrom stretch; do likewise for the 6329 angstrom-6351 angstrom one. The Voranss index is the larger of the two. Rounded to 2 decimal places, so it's 0.11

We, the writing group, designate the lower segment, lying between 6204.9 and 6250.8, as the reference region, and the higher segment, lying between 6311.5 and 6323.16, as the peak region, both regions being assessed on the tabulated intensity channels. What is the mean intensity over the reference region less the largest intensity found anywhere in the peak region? -0.6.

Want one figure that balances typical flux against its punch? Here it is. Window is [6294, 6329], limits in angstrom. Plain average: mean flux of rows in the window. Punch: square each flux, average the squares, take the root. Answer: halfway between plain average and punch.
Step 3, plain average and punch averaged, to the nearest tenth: 19.9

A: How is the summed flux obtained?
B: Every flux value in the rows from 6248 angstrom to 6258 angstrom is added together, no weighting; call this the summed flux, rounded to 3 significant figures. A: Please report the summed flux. 130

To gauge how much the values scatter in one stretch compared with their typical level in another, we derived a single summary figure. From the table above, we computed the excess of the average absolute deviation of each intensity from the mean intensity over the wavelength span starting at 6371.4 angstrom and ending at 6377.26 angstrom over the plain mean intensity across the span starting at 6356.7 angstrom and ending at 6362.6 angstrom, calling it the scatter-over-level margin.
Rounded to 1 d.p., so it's -20.7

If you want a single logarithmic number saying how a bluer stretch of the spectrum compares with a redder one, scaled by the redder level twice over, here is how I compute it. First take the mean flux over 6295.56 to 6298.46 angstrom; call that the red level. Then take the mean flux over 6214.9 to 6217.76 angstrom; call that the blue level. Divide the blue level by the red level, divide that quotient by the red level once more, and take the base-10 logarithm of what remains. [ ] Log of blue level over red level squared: -1.37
